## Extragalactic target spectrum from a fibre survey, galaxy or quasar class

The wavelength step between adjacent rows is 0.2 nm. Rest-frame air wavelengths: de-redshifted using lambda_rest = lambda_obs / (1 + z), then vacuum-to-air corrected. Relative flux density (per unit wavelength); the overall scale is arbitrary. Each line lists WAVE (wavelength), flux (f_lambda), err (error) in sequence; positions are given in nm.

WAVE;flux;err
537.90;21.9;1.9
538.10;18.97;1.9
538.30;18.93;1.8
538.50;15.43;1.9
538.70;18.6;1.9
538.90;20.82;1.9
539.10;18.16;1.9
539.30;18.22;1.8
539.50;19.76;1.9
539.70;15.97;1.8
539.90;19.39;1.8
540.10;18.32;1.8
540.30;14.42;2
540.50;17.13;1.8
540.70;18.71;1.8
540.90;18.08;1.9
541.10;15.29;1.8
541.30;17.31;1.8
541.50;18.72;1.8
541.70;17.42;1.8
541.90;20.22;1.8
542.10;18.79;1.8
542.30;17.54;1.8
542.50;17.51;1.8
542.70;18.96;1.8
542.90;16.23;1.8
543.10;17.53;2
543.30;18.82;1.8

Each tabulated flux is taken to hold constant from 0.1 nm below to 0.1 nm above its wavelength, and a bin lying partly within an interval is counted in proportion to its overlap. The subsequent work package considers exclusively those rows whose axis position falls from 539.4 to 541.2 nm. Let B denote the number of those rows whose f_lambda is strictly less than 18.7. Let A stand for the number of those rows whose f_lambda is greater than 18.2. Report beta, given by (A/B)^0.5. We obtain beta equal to 0.816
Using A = 4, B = 6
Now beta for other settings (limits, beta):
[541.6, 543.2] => 0.775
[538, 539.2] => 1.155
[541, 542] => 0.816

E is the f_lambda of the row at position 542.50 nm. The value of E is 17.51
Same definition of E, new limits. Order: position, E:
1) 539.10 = 18.16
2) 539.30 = 18.22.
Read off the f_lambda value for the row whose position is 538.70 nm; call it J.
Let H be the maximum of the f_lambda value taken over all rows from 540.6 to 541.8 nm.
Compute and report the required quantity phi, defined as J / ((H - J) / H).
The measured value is 2902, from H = 18.72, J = 18.6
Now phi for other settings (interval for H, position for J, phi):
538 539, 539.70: 69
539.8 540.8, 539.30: 302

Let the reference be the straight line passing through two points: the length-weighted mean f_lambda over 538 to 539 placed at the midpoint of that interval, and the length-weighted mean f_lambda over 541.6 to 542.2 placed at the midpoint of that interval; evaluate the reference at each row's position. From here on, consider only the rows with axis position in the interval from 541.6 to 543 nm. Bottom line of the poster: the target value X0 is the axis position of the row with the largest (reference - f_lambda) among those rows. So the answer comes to 542.90 nm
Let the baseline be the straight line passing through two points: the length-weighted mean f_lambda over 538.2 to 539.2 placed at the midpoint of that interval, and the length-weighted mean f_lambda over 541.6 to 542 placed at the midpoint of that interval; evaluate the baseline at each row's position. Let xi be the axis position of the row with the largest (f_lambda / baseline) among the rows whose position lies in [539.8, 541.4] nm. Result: 539.90 nm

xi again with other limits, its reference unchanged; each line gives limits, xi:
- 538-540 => 538.90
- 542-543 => 542.70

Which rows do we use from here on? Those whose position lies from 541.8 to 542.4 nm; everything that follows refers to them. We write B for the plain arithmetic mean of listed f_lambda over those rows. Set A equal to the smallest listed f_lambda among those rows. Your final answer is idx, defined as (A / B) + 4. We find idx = 4.93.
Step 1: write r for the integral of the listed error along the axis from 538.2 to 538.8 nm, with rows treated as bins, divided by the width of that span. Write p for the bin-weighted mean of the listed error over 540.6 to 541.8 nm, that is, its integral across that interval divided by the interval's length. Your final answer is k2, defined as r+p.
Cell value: 3.68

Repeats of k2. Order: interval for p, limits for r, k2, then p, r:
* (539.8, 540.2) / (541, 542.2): 3.60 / 1.800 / 1.80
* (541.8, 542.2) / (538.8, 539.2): 3.70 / 1.800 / 1.90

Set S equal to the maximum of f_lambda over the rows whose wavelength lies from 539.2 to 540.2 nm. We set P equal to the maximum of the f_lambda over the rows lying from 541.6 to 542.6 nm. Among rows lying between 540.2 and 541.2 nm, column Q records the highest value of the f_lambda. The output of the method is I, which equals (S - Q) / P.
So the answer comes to 0.05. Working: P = 20.22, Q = 18.71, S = 19.76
